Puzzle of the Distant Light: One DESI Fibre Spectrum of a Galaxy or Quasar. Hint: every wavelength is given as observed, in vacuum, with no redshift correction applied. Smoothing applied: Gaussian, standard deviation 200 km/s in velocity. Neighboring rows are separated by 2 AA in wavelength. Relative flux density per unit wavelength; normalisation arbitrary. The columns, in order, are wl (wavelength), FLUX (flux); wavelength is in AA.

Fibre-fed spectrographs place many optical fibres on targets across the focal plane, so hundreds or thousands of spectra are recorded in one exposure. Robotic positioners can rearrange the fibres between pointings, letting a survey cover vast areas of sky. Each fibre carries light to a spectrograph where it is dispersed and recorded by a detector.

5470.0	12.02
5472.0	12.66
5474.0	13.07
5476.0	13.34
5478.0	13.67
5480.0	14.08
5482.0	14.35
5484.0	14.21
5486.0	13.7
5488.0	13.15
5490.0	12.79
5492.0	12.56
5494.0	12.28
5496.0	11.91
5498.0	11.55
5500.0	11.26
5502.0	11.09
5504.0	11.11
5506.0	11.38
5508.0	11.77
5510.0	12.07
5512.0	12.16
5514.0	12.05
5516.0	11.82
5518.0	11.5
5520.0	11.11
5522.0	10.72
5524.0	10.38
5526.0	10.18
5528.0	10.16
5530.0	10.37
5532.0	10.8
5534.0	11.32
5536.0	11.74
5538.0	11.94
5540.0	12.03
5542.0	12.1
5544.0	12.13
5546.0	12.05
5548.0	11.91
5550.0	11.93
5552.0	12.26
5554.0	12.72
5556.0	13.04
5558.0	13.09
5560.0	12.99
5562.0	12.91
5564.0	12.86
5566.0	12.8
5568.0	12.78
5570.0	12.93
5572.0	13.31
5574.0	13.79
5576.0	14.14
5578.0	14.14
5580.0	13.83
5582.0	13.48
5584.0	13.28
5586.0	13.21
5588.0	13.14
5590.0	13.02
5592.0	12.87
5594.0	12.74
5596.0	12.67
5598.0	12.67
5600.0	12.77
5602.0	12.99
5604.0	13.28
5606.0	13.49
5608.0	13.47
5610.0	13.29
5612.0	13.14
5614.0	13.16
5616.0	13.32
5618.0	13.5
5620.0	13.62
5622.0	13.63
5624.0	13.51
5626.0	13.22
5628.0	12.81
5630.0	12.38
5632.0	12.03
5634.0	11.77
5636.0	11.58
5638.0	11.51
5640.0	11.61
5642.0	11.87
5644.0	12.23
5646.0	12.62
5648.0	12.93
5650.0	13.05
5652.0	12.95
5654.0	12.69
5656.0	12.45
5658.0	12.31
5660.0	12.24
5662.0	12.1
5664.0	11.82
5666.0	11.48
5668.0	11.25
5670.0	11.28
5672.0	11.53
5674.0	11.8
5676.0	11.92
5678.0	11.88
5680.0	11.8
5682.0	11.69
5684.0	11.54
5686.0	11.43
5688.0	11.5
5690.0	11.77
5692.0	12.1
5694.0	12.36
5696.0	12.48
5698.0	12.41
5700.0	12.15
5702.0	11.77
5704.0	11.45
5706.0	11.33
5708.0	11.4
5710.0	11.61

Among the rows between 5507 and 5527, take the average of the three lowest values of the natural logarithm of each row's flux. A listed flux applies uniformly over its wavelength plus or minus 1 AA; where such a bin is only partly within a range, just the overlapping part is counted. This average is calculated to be 2.34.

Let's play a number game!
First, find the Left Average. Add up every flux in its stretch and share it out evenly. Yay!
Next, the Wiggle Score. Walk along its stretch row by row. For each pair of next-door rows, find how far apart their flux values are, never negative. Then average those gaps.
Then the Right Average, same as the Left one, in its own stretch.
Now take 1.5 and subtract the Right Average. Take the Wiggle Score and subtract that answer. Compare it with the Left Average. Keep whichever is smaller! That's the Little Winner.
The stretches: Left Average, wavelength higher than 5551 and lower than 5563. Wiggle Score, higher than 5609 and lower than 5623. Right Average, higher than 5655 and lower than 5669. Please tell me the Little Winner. 10.6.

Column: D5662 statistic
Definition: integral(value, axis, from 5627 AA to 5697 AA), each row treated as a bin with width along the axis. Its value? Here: 842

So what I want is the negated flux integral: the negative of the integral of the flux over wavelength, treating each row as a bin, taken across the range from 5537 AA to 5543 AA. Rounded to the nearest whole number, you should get -72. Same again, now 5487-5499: -148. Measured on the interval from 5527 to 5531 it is -41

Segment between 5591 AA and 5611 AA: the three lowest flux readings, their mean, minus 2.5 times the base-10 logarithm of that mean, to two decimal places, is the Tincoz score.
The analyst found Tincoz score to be -2.76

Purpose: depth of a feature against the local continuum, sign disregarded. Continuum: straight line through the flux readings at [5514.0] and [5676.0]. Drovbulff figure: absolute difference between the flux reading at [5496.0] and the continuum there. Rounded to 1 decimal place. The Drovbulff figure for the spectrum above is 0.2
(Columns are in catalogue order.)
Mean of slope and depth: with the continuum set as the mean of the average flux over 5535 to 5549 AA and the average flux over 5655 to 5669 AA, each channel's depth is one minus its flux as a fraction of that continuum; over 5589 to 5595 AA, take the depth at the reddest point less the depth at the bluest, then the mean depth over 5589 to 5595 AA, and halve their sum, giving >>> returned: -0.026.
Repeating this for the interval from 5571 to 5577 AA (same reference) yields -0.109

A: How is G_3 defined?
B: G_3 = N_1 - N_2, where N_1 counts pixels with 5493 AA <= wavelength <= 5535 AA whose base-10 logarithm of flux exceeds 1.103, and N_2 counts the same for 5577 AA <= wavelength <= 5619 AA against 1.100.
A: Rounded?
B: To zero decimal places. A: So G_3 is -21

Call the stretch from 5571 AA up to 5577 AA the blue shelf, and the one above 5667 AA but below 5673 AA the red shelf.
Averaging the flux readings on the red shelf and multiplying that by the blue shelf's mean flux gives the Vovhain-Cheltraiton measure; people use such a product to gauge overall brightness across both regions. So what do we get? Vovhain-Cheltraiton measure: 156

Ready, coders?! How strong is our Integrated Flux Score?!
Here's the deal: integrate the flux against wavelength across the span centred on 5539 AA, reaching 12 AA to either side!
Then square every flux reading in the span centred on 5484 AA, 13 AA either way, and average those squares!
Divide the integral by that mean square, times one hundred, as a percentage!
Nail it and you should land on 158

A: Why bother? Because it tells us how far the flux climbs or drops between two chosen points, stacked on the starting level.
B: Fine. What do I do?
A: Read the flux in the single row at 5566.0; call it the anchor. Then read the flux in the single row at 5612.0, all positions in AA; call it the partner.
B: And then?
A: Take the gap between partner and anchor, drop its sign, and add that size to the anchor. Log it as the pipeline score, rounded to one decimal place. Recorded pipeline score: 13.1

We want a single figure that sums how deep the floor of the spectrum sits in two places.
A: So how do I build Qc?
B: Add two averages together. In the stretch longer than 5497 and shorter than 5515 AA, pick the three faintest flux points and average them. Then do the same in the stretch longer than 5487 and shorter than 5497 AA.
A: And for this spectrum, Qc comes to 23.4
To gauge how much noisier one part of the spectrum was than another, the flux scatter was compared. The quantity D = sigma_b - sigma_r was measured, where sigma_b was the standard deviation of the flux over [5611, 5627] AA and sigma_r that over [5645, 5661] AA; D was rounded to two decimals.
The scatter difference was -0.10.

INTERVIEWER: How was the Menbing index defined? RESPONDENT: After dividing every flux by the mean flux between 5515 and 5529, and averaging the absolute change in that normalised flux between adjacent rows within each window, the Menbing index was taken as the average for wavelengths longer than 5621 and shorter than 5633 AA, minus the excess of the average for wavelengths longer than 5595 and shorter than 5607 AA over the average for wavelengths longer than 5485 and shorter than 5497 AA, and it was 0.0474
